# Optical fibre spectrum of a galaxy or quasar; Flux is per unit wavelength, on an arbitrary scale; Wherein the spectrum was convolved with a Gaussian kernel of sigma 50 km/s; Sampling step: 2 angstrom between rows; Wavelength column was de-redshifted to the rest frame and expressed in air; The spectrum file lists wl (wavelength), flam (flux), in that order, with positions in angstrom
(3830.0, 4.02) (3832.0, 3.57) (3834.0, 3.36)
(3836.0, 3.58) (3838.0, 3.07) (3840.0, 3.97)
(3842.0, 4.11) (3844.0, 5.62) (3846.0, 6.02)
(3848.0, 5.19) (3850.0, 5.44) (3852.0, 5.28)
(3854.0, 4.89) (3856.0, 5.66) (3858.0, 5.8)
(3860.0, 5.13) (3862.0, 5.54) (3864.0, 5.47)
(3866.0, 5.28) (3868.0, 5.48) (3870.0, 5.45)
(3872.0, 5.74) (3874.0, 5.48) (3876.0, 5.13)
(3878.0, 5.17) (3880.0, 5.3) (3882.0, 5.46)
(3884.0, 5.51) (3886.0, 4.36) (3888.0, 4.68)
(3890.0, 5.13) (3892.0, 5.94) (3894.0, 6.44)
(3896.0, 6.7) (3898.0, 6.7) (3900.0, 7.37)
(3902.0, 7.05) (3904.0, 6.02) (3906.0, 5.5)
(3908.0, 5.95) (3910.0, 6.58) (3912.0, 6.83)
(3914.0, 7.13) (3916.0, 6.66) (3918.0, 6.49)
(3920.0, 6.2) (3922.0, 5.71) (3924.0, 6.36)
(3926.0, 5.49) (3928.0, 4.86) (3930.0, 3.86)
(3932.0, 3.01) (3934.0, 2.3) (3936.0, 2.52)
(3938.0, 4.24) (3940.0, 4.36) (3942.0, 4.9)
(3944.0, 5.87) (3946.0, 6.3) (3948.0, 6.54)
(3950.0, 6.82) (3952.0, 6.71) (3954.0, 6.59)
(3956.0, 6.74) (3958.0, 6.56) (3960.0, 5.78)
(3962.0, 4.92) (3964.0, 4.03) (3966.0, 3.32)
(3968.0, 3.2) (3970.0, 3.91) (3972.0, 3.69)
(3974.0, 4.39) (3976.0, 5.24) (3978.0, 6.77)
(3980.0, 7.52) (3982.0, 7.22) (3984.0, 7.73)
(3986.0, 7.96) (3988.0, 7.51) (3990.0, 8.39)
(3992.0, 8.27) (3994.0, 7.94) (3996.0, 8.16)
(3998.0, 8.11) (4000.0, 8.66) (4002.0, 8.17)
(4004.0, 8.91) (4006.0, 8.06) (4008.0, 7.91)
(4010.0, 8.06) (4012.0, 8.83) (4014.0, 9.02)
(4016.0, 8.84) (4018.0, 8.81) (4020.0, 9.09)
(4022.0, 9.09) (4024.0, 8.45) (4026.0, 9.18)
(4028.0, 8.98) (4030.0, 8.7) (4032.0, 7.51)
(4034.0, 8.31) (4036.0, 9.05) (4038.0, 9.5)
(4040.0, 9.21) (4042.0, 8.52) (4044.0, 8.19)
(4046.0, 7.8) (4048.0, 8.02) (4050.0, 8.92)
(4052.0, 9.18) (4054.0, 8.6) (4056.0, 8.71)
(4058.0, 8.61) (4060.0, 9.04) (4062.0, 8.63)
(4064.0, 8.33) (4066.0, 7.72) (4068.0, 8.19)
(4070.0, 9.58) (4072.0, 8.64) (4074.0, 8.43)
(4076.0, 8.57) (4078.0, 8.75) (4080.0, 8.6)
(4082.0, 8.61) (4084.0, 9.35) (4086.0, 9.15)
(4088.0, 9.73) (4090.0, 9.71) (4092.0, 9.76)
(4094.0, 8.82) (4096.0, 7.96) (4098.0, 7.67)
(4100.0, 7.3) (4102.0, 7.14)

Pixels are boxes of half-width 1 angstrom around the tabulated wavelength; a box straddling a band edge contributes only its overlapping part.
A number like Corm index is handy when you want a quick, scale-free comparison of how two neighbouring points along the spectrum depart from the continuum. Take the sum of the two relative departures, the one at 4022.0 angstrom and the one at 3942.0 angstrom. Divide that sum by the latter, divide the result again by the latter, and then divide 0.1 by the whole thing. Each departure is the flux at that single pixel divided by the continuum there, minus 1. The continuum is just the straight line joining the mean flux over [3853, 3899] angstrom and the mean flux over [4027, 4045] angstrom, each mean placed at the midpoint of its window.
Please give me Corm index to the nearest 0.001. -0.040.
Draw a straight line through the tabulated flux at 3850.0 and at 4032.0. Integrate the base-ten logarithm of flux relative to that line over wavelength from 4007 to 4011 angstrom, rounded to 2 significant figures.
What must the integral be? 0.17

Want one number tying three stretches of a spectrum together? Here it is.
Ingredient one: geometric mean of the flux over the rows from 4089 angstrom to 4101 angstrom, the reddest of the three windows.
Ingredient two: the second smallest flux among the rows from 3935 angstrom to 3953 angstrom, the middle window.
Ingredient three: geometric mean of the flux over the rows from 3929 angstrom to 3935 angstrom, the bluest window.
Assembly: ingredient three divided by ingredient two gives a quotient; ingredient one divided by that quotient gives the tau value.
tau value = 12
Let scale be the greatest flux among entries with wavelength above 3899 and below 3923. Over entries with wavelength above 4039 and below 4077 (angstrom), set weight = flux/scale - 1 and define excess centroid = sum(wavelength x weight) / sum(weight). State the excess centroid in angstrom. 4058.1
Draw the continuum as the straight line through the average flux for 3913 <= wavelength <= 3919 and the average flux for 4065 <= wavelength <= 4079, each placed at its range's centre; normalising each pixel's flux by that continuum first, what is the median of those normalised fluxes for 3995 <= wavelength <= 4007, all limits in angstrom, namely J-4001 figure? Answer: 1.06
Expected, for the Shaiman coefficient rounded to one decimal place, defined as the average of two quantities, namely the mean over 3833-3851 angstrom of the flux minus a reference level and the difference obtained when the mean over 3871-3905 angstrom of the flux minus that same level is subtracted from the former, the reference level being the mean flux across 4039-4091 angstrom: -2.8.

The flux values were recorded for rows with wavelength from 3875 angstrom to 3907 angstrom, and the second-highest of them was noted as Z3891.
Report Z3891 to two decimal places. 7.05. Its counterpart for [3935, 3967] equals 6.74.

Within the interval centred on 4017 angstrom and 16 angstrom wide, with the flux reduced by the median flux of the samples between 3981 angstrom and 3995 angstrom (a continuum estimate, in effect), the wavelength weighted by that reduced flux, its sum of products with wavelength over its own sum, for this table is 4017.6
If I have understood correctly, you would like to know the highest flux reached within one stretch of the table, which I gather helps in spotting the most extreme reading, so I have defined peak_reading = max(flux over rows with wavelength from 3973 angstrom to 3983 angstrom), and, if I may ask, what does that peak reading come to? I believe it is 7.52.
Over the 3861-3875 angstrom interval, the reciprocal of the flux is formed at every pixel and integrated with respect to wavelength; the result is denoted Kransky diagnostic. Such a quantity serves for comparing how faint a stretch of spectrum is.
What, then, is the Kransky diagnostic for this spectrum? 2.6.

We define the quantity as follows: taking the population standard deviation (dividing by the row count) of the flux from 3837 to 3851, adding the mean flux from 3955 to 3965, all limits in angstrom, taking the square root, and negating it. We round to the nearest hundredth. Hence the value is -2.57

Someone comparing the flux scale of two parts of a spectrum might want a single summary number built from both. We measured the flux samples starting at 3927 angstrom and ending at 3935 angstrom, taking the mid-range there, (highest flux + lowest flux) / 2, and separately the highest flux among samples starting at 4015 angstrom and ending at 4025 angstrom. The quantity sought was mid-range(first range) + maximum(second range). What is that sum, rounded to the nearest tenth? 12.7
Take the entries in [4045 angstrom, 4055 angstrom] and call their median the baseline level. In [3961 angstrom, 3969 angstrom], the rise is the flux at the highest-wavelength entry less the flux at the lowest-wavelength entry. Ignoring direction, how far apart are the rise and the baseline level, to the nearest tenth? 10.3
